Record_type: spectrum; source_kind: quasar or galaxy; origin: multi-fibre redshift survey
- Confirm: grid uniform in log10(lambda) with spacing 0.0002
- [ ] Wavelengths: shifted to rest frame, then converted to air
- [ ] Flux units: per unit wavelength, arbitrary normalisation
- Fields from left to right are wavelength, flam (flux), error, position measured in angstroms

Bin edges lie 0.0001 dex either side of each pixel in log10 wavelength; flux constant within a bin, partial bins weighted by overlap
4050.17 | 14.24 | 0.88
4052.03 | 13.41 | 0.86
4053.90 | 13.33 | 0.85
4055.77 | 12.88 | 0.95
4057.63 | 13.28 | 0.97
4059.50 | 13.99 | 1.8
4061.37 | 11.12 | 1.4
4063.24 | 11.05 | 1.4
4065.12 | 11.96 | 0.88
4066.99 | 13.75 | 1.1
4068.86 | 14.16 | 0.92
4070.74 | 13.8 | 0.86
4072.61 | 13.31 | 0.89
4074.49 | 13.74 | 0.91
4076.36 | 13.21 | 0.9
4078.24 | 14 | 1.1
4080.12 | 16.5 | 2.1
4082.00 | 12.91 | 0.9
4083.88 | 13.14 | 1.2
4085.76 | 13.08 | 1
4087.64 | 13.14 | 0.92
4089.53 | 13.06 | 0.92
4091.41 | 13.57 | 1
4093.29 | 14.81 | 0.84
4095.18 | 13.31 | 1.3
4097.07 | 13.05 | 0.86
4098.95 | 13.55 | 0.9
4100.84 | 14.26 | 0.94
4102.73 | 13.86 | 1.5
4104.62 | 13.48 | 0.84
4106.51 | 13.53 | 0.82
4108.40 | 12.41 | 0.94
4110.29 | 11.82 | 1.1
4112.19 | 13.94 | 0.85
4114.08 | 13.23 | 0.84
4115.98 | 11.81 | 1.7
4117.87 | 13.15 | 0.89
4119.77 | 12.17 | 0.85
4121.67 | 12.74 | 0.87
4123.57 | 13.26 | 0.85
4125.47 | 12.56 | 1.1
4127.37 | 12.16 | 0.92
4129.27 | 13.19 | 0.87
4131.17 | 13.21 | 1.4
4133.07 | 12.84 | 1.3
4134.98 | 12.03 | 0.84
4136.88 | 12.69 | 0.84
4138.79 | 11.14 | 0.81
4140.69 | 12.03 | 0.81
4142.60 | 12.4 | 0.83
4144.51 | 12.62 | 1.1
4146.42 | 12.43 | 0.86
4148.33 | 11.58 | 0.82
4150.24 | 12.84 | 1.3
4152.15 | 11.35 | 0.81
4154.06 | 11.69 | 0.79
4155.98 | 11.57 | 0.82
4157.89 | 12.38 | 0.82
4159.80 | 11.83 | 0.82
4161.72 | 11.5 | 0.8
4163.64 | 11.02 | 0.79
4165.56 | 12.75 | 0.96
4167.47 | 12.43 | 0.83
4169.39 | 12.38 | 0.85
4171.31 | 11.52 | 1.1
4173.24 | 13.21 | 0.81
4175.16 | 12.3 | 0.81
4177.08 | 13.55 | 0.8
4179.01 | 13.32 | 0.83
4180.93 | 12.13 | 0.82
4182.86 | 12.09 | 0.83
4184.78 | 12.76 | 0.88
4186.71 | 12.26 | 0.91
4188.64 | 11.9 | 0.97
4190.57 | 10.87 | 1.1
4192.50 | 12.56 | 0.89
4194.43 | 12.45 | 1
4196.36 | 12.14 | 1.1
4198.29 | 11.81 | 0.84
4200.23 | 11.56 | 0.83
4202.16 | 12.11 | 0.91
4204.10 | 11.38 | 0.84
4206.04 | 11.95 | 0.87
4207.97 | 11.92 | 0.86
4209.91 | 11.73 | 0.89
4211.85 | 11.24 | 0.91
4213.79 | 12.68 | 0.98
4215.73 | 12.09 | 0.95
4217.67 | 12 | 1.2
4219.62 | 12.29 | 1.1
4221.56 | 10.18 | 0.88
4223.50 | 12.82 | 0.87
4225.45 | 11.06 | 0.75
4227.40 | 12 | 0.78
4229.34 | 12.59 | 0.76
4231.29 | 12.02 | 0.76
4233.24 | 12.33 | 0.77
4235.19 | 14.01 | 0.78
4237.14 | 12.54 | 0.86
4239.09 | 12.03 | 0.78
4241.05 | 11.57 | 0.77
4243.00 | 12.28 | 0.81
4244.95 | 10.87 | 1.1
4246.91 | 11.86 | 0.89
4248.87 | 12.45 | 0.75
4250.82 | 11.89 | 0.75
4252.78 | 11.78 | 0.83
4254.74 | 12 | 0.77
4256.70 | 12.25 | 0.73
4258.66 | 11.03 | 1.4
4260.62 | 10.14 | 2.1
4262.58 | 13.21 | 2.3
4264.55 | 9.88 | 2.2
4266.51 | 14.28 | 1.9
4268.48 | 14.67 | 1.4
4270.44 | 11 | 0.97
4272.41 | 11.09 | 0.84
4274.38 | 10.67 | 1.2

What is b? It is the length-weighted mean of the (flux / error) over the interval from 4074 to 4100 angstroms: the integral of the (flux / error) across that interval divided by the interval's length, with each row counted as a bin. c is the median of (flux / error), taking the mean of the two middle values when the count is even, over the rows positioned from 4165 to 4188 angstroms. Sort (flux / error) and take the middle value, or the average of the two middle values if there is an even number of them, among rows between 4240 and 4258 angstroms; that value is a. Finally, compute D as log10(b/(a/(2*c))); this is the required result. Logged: 1.42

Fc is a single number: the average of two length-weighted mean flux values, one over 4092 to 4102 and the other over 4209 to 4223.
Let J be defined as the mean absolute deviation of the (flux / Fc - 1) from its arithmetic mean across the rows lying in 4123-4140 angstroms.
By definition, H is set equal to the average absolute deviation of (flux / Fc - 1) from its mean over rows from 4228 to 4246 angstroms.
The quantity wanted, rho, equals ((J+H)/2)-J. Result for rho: 0.001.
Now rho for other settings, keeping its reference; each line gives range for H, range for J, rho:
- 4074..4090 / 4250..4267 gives -0.010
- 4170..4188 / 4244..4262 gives -0.001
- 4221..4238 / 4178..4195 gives 0.012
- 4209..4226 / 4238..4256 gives 0.014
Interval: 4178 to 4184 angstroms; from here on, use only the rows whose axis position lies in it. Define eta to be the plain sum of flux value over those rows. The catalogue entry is 37.5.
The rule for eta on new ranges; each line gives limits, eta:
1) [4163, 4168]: 36.2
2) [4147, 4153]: 35.8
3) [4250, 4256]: 35.7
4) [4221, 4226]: 34.1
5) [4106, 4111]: 37.8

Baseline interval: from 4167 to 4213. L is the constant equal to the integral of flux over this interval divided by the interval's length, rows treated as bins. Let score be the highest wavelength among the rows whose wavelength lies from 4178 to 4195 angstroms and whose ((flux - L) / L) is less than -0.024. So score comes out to 4190.57 angstroms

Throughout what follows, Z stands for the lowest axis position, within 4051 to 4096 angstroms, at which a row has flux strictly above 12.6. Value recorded 4052.03 angstroms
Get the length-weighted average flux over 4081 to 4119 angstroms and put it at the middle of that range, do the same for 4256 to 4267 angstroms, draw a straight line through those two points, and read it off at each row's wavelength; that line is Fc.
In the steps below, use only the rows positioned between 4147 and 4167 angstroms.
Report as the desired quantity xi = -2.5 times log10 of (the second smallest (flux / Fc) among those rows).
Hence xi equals 0.126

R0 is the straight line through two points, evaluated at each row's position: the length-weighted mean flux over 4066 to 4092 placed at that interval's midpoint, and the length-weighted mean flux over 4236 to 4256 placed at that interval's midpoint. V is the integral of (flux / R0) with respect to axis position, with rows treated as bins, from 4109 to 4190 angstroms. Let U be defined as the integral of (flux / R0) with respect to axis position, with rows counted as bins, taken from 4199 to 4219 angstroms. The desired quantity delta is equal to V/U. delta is 4.0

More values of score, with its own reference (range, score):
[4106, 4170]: 4163.64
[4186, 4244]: 4241.05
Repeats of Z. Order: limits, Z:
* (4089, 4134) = 4089.53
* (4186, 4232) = 4213.79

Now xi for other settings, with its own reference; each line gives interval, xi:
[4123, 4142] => 0.077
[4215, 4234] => 0.091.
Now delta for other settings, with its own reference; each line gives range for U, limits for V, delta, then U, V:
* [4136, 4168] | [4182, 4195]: 0.4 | 30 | 13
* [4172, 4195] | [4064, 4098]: 1.5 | 23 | 34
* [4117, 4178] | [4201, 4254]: 0.9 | 58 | 52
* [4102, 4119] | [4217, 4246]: 1.7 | 17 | 29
